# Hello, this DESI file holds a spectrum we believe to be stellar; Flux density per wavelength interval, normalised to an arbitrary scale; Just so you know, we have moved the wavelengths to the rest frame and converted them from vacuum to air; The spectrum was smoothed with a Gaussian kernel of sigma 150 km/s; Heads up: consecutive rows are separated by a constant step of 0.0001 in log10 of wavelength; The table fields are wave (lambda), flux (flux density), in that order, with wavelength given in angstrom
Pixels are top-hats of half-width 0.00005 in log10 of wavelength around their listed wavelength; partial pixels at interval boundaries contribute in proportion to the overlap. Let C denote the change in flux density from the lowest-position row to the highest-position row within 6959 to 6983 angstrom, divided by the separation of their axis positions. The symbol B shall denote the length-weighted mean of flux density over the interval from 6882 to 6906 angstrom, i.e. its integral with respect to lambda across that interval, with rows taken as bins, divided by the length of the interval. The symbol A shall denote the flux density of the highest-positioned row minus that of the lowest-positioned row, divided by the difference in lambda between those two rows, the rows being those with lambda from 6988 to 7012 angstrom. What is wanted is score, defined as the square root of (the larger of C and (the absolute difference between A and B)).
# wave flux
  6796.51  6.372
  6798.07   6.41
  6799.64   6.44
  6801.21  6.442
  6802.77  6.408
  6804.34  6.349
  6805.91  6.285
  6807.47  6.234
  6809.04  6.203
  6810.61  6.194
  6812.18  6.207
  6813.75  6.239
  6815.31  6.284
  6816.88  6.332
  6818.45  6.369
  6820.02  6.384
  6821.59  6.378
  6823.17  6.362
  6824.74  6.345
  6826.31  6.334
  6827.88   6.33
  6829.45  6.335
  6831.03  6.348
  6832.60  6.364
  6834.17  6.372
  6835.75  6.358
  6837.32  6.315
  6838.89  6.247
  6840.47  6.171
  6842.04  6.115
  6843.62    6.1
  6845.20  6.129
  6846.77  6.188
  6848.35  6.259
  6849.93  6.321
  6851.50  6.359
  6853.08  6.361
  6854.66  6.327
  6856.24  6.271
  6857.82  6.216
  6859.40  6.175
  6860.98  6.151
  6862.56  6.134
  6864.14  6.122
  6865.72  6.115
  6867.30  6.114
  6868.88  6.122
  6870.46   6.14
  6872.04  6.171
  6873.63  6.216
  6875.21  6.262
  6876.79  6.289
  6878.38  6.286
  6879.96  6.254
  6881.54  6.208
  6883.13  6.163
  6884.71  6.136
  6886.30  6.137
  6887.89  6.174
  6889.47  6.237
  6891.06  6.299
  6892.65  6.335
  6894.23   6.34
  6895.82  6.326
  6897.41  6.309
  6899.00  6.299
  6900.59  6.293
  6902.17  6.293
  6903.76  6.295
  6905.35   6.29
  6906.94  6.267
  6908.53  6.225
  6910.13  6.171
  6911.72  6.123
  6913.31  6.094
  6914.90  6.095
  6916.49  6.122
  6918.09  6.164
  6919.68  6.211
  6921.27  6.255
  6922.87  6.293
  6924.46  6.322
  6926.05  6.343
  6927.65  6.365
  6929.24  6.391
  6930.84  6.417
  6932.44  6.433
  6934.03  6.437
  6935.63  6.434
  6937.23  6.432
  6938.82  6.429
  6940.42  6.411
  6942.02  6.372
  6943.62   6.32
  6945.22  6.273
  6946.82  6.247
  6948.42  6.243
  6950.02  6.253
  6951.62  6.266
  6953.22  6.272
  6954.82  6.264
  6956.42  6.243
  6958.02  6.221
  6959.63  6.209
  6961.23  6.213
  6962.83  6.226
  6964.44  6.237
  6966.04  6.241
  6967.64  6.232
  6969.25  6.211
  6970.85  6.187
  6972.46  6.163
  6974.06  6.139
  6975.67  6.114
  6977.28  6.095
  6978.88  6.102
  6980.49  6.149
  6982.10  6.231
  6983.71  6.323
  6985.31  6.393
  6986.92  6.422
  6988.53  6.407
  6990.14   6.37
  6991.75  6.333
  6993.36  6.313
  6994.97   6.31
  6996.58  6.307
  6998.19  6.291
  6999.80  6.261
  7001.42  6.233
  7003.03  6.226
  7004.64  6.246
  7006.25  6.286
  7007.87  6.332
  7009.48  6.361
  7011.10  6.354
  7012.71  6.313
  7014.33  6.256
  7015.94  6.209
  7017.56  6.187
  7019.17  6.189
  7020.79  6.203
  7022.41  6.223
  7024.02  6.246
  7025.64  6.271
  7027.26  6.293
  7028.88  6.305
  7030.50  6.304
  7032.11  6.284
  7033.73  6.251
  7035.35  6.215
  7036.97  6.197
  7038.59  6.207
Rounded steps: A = -0.0023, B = 6.26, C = 0.001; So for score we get 2.50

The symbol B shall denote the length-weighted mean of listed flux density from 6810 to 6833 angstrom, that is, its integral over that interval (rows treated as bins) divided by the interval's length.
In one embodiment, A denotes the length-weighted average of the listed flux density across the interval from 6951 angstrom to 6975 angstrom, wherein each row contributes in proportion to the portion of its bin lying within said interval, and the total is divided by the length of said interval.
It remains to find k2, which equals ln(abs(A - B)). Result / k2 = -2.3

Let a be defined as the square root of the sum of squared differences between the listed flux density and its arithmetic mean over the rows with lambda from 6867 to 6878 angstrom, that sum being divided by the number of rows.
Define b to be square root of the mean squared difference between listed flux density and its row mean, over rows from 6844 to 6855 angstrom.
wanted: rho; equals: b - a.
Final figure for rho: 0.019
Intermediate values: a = 0.064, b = 0.083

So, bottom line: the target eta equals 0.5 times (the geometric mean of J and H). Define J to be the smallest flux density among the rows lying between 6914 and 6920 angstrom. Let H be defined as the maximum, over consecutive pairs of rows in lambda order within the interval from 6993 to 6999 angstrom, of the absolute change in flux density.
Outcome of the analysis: 0.16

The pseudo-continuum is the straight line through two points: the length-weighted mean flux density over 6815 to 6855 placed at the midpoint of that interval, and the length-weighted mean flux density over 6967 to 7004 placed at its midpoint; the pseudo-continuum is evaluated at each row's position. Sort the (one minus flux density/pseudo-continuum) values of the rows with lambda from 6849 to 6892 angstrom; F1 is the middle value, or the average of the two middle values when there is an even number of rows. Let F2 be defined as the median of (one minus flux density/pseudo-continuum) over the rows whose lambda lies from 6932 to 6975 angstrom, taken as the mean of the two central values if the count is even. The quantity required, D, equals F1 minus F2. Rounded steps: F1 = 0.012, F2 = 0.003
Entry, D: 0.009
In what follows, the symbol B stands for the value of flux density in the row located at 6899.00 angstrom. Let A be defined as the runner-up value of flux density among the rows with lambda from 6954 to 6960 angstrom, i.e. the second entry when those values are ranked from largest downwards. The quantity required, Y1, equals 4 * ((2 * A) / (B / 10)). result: 79.3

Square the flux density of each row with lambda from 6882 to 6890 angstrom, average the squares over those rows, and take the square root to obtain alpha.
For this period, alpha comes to 6.17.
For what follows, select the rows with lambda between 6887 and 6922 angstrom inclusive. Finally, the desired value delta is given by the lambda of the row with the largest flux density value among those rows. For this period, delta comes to 6894.23 angstrom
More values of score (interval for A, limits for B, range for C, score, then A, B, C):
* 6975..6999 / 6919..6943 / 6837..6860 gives 2.52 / 0.0079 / 6.37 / -0.006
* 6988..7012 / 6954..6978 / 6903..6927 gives 2.49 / -0.0023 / 6.20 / 0.002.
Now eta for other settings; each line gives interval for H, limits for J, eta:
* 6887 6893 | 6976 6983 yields 0.31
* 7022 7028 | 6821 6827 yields 0.20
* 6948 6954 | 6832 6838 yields 0.14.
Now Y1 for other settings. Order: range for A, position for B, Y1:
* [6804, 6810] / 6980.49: 81.8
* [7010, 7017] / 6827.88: 79.8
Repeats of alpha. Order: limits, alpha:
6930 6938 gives 6.43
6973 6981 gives 6.12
